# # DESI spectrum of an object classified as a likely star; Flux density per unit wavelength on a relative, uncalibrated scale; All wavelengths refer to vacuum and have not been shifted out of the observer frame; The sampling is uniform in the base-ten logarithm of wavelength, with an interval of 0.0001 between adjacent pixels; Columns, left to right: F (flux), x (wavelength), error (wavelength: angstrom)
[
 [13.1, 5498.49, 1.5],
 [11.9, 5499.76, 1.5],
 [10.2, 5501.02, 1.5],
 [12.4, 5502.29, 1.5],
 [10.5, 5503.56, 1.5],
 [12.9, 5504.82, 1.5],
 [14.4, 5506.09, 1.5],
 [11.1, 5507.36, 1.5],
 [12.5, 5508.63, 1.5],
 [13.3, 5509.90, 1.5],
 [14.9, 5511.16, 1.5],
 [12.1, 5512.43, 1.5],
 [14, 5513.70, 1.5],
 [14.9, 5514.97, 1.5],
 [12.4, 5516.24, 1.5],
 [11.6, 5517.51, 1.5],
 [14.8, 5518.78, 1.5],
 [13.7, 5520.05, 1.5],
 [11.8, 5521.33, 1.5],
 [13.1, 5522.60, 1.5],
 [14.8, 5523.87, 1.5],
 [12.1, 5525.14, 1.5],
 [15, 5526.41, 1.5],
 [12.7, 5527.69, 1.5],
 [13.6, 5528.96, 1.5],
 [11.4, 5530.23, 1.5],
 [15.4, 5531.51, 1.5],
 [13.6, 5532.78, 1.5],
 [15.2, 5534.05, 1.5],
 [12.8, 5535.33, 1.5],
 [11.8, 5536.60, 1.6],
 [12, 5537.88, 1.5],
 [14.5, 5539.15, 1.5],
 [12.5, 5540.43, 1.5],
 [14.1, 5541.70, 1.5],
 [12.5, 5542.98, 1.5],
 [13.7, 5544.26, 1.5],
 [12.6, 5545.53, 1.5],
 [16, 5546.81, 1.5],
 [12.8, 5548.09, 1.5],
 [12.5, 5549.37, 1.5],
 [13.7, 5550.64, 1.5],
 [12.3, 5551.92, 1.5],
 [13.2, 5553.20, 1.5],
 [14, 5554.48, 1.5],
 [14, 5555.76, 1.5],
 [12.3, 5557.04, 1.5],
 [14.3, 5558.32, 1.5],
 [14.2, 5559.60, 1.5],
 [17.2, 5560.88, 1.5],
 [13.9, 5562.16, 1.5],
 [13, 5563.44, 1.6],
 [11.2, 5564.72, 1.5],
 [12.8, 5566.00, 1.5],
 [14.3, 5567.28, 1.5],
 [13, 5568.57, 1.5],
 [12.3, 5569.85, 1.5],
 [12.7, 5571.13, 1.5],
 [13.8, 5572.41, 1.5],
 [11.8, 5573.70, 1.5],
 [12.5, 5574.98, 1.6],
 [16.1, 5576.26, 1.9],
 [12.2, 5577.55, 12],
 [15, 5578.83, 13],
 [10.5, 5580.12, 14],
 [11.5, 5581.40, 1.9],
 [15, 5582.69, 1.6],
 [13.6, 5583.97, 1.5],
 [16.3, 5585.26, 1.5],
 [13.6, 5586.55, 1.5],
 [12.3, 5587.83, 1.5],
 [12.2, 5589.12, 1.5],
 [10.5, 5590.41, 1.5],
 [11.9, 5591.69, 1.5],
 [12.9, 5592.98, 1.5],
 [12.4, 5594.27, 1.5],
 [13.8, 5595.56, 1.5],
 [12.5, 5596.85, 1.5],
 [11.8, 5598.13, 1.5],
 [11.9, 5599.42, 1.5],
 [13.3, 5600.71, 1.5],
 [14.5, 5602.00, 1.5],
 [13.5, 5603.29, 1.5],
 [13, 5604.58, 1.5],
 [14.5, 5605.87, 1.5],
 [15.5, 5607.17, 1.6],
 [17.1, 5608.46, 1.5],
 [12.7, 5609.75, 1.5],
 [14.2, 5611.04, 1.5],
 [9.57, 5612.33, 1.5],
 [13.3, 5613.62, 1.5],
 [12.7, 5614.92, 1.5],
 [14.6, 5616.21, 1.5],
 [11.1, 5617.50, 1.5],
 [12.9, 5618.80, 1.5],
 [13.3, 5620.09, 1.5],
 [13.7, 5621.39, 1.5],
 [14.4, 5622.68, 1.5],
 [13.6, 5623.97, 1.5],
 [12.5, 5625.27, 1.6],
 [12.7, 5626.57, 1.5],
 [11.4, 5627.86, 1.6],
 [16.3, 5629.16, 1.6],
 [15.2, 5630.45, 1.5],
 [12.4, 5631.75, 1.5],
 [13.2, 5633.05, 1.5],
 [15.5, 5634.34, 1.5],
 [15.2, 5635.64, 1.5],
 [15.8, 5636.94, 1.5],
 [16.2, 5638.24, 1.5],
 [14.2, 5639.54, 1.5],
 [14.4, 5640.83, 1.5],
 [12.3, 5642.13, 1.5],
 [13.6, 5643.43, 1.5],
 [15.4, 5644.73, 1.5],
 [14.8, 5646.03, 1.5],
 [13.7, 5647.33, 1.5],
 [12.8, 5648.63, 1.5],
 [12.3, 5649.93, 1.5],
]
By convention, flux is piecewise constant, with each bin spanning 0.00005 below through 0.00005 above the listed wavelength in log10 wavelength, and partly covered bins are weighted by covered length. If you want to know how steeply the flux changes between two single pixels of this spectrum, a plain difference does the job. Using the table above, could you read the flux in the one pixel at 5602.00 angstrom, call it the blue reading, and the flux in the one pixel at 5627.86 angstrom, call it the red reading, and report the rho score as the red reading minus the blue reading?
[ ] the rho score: -3.1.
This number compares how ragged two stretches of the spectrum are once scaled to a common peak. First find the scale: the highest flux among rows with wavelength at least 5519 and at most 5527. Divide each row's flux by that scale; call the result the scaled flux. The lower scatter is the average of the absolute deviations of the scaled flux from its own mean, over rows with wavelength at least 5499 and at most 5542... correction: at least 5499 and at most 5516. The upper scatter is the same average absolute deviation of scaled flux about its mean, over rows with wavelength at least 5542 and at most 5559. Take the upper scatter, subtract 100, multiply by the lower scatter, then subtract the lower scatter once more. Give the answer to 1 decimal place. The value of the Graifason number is -8.5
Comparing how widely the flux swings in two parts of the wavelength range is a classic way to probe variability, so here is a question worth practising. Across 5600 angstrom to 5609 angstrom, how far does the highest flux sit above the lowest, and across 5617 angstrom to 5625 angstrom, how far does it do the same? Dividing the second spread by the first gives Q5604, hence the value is 0.80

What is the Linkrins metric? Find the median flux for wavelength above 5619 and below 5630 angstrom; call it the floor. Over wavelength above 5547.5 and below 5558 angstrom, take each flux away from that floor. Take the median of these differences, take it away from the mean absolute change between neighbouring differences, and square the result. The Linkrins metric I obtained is 0.2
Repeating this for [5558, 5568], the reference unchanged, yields 5.5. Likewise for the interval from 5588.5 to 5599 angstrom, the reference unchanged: 0.0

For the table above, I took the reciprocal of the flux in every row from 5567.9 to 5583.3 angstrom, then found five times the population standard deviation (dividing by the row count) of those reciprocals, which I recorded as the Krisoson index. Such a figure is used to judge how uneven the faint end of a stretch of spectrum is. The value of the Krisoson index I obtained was 0.046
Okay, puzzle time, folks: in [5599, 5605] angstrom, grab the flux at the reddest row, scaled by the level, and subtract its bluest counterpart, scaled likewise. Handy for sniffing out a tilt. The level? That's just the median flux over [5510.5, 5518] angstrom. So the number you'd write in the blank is 0.08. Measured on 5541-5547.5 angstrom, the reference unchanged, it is 0.14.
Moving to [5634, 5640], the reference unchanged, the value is -0.10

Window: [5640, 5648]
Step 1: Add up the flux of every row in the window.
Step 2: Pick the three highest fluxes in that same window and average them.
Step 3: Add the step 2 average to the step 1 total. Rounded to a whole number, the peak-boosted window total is 99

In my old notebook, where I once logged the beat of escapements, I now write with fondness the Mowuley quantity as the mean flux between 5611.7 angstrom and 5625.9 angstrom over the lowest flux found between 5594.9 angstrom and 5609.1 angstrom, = 1.09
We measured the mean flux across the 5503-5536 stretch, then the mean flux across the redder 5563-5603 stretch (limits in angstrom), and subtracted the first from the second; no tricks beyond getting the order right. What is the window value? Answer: -0.31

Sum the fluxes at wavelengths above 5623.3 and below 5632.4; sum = 94.1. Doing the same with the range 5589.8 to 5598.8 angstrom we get 85.8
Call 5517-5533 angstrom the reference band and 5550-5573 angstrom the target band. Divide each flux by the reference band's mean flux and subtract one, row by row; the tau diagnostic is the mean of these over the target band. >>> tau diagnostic 0.01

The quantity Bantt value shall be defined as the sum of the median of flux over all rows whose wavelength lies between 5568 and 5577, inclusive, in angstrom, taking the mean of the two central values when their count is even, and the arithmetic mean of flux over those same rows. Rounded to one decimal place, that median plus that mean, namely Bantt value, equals 25.9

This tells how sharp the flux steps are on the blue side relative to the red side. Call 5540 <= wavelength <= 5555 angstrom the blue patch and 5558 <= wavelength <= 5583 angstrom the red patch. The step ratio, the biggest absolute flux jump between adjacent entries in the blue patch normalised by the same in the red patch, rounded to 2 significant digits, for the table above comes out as 0.76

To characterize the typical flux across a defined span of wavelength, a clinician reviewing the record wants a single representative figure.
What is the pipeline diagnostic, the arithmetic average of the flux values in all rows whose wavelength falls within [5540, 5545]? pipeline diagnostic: 13.2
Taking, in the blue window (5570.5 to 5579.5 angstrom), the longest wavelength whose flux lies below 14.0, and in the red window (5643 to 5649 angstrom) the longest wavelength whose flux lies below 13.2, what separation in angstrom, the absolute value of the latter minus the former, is 71.1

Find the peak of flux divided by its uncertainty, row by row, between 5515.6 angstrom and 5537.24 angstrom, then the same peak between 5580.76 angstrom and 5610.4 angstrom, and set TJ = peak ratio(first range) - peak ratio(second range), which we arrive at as -1.1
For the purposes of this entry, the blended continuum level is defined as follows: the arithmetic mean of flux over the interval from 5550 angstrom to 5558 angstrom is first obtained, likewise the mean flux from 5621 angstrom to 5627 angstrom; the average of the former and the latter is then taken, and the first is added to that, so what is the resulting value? 26.6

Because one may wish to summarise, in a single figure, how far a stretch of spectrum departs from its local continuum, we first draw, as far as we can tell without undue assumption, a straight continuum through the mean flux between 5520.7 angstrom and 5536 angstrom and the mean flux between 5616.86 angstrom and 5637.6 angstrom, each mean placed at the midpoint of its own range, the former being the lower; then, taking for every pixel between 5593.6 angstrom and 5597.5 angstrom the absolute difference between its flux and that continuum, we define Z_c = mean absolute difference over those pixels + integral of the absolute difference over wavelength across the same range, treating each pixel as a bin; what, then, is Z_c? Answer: 4.1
